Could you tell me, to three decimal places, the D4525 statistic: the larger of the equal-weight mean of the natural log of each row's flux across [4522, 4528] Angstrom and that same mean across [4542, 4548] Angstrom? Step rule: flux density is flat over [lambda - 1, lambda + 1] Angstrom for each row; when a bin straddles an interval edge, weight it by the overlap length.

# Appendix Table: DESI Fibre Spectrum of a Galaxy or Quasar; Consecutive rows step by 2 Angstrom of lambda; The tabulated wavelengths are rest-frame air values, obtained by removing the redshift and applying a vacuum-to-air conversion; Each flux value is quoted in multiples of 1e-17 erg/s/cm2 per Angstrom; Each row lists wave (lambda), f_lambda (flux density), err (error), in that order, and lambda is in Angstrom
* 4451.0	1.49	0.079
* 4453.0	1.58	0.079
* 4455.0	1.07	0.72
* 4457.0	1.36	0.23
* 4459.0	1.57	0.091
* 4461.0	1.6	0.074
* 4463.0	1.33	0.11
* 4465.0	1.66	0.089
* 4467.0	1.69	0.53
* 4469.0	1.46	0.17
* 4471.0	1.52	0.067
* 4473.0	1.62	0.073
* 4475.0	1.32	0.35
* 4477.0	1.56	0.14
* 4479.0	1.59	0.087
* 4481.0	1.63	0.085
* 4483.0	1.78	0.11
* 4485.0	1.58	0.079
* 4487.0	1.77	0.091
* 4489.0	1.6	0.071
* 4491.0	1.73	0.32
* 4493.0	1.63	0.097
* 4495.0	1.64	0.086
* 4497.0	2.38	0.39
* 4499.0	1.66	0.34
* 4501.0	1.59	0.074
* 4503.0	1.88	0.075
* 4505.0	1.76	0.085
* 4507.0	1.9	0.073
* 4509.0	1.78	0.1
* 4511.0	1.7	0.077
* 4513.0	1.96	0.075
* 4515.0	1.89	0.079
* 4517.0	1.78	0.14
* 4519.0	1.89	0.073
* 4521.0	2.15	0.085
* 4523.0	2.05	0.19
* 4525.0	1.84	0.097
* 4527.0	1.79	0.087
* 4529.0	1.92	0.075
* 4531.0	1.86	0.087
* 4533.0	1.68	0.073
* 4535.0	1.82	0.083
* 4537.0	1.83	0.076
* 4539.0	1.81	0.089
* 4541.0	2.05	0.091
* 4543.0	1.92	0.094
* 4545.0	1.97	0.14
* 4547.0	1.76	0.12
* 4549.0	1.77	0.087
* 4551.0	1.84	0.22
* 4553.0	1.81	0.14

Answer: 0.637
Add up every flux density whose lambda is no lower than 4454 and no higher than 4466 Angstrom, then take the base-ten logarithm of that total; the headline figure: 0.93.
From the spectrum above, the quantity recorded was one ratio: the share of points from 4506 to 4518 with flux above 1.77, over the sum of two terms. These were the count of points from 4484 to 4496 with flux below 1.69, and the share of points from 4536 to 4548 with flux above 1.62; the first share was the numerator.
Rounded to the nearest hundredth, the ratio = 0.17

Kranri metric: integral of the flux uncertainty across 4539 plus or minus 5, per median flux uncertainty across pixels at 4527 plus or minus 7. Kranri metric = 10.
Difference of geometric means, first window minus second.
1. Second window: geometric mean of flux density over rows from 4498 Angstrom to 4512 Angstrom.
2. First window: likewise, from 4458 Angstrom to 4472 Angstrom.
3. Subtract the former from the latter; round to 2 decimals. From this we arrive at -0.21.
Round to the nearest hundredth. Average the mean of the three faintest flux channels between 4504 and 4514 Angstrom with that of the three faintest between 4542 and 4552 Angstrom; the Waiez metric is 1.77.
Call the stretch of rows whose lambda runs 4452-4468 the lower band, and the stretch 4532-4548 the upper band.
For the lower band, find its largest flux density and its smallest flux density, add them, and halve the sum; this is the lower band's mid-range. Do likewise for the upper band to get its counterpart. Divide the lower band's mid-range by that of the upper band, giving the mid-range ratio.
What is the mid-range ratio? 0.74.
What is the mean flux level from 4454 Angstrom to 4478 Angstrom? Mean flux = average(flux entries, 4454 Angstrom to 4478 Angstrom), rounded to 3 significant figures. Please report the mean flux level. 1.48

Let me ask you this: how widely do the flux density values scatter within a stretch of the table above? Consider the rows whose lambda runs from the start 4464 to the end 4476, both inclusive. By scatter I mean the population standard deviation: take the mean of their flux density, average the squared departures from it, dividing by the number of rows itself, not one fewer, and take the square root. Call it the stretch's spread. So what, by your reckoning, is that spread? 0.128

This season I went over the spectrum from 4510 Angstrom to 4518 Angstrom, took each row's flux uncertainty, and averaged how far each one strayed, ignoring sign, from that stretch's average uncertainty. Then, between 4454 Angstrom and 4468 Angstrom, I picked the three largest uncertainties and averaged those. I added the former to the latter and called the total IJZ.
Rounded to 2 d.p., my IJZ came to 0.52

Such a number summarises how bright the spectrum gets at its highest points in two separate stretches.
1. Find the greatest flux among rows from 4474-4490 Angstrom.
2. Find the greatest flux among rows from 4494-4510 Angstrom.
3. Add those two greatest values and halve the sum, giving 2.08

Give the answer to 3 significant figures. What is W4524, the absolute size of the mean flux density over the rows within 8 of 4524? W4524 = 1.91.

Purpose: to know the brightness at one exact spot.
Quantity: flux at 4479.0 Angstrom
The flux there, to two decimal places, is 1.59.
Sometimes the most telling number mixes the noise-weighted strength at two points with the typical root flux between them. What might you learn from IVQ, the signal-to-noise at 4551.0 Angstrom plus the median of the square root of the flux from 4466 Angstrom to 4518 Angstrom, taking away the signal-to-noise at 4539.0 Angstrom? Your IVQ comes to -10.7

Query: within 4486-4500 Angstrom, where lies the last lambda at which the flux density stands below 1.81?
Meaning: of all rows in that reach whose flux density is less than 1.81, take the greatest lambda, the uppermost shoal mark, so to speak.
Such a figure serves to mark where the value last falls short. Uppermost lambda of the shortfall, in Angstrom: 4499.0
